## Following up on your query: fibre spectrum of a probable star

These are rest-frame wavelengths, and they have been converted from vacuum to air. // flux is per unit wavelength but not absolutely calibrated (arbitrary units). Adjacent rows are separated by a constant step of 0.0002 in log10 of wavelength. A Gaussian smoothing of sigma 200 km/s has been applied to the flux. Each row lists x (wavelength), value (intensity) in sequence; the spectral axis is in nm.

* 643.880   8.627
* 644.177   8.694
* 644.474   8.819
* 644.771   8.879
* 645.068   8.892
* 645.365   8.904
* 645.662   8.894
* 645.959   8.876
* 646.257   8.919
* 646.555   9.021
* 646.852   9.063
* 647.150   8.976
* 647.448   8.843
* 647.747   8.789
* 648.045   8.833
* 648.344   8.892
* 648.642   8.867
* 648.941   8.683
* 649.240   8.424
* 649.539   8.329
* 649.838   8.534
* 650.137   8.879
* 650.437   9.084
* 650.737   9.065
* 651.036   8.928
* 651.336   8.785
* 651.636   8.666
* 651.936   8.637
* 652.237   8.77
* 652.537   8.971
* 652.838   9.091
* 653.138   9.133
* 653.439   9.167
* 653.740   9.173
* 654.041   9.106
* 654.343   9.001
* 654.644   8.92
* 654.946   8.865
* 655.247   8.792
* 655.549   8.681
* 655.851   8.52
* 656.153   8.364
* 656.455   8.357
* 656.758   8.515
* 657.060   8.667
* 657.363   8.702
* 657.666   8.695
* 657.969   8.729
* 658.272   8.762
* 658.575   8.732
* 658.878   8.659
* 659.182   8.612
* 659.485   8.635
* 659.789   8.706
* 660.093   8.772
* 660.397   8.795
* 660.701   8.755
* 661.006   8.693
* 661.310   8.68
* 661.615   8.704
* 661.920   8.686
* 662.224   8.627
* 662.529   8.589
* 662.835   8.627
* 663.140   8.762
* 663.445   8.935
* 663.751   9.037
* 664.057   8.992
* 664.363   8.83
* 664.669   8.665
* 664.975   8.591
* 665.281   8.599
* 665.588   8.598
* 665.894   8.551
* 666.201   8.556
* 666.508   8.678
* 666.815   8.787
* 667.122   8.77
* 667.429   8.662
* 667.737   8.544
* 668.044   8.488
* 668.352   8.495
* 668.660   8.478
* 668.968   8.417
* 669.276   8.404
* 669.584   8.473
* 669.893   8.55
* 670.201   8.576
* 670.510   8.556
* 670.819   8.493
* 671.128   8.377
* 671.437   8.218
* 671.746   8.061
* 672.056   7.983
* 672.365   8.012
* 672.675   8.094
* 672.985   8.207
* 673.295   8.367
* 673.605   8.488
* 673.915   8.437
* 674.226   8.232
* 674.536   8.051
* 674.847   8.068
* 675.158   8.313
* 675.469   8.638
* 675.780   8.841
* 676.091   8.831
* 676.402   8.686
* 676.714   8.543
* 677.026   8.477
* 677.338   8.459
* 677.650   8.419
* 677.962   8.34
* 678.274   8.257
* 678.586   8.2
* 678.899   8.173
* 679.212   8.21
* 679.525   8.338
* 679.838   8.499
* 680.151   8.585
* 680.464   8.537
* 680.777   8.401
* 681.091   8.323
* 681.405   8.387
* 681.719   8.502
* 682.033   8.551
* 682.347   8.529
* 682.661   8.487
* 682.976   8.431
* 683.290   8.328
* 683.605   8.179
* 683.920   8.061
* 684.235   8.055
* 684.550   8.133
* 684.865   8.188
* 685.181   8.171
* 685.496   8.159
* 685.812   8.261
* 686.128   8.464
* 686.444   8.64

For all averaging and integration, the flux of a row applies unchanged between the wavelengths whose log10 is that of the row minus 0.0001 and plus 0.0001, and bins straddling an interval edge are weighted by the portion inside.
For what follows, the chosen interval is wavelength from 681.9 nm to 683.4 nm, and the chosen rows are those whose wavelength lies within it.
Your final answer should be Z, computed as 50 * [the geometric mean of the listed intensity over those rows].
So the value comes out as 423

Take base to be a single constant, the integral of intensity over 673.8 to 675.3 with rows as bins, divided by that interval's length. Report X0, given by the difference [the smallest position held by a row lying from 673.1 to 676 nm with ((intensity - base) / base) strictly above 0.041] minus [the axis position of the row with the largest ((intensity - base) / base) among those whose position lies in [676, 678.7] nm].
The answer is -0.62 nm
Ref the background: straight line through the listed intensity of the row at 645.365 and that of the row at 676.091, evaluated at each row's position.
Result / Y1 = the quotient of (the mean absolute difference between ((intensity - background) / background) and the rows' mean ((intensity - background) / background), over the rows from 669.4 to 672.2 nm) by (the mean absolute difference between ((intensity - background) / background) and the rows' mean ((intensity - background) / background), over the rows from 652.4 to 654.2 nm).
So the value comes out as 3.6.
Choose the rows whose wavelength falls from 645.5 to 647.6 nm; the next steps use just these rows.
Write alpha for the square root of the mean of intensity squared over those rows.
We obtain 8.94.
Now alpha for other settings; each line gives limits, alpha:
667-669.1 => 8.55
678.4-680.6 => 8.36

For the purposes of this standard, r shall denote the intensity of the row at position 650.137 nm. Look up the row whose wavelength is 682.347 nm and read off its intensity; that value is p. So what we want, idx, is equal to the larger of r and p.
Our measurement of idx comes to 8.9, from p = 8.529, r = 8.879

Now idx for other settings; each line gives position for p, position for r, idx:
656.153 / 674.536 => 8.4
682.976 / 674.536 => 8.4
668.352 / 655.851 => 8.5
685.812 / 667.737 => 8.5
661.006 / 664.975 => 8.7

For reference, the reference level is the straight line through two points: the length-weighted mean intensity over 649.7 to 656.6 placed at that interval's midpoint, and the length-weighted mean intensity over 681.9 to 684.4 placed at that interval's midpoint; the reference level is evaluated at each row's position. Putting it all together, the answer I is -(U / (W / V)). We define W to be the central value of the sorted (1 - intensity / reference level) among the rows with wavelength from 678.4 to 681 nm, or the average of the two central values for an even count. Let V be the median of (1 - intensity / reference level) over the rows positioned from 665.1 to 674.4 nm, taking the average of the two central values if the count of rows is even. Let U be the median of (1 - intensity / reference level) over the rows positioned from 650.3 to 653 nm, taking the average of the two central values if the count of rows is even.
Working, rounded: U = -0.005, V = 0.0095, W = 0.001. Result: 0.045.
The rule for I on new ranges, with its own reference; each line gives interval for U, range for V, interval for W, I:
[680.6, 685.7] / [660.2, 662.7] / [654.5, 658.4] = 0.000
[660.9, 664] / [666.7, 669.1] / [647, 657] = -0.002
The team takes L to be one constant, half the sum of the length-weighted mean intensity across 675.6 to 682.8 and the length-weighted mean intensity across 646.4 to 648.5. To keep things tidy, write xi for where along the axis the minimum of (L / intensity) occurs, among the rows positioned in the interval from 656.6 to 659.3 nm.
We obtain 658.272 nm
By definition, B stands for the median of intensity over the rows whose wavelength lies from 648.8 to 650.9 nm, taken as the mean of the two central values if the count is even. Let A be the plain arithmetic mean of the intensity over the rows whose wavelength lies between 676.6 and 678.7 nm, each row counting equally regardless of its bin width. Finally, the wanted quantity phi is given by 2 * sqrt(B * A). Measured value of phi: 17.1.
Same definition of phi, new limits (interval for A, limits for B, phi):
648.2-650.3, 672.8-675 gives 16.9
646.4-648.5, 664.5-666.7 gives 17.5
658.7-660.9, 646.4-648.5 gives 17.6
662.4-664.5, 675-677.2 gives 17.5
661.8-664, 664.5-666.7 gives 17.3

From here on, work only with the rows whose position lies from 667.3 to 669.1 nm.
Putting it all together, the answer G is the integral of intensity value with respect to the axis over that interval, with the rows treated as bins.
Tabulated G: 15.3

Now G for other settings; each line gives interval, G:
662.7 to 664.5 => 16.0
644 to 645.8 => 15.9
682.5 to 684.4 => 15.7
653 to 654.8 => 16.3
